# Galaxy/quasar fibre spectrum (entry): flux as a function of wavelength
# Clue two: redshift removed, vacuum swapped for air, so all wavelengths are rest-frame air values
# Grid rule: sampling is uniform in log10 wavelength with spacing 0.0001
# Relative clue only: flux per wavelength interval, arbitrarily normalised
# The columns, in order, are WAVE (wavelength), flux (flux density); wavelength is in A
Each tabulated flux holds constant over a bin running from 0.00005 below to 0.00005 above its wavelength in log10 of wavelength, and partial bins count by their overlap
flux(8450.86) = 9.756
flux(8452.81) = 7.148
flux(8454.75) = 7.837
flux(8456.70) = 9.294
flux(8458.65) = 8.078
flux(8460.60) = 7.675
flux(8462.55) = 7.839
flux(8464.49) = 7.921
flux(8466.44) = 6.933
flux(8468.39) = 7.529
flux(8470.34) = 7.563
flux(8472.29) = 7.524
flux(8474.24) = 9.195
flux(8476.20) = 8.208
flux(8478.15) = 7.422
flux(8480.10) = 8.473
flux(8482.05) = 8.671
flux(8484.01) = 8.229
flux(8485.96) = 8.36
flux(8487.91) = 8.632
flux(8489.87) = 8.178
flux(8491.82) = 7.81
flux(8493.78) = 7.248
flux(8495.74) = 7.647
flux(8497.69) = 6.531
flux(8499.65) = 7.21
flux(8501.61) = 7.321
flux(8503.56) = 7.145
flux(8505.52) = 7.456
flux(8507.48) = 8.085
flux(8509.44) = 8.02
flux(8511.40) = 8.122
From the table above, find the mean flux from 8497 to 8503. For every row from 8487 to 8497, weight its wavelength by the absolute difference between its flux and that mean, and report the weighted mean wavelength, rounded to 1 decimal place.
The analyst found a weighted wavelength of 8490.5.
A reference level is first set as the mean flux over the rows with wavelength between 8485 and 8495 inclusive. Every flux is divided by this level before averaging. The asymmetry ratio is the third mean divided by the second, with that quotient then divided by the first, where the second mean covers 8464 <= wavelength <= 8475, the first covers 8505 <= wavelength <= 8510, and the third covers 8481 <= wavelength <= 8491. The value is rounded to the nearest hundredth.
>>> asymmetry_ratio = 1.11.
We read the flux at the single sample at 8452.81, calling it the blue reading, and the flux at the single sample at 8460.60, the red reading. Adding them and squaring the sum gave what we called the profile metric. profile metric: 220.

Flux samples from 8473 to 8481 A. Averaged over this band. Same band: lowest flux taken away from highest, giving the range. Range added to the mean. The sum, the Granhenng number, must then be 10.1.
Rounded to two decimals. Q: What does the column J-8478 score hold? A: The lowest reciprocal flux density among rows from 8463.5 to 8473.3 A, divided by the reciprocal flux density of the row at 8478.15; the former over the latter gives 0.94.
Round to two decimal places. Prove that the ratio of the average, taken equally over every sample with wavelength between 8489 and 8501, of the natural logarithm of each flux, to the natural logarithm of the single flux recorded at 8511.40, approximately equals 0.96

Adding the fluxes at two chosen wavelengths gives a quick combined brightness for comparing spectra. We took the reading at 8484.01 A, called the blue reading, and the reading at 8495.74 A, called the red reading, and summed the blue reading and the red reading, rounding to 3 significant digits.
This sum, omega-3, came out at 15.9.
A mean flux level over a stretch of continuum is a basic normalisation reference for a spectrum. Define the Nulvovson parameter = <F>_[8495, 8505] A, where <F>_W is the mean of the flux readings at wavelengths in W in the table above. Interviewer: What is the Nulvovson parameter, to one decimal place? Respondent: 7.2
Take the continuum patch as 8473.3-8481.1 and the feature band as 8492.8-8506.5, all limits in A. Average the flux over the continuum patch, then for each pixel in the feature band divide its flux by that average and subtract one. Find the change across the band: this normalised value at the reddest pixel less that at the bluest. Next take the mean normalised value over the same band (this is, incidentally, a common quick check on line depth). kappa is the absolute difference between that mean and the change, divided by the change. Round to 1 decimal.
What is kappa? 6.3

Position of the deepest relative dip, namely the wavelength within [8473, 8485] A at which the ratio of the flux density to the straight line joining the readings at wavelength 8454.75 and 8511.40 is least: 8478.15 A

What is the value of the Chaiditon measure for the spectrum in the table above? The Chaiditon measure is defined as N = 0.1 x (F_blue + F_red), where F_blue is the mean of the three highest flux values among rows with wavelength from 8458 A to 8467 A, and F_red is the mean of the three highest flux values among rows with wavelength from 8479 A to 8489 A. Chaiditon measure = 1.65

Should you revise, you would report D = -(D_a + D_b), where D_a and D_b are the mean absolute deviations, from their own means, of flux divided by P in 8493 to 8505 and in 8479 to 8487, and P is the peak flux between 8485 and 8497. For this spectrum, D -0.04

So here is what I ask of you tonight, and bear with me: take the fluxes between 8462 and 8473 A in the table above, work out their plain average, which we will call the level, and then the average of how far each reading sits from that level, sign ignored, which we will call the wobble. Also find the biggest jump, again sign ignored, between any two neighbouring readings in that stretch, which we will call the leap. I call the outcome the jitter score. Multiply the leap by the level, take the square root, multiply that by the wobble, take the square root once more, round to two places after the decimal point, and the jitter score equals 0.78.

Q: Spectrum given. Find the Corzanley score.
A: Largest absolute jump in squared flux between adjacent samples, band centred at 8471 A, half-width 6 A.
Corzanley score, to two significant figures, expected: 28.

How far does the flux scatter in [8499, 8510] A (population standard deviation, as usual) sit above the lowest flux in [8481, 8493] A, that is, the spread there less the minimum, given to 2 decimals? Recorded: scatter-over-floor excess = -7.43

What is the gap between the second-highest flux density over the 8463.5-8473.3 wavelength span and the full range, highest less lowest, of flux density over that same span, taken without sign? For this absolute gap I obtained 6.6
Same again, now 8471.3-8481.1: 6.7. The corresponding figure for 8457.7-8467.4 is 6.8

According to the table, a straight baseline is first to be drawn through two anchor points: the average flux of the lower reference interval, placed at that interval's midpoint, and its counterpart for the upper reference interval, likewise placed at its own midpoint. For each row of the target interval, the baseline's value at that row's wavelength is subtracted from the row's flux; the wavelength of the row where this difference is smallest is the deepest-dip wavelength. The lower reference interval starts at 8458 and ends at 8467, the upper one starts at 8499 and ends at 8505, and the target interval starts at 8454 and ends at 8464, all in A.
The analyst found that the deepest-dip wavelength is 8460.60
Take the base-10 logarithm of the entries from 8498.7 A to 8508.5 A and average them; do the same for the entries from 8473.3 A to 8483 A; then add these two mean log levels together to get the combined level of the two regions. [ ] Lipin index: 1.79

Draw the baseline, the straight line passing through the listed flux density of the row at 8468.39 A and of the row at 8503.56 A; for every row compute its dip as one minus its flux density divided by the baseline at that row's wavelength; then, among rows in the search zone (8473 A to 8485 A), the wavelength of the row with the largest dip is 8478.15 A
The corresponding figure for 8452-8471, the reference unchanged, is 8466.44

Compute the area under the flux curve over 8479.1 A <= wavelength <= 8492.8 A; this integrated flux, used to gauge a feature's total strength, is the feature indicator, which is 114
